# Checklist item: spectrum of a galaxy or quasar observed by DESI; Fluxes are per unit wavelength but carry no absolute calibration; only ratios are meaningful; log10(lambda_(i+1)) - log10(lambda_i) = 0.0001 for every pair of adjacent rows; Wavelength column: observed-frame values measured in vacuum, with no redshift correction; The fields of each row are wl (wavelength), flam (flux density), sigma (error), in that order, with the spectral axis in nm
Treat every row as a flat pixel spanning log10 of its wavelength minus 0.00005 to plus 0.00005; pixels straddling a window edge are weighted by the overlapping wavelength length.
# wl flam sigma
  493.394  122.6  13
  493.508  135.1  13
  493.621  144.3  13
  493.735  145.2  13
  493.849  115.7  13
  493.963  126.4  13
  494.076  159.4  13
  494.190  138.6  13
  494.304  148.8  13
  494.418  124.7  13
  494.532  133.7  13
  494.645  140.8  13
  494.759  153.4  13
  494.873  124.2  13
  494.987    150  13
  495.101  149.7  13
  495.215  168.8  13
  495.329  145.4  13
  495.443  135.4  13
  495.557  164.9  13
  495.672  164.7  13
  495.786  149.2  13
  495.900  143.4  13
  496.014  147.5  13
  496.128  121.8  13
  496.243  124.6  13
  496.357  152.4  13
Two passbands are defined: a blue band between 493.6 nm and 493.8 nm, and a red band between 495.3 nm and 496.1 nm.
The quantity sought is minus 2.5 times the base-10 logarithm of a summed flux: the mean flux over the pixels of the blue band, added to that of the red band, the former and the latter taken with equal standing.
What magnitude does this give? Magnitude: -6.17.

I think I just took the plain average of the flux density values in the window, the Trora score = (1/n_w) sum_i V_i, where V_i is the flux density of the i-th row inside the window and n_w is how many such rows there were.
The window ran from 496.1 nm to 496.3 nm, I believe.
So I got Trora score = 123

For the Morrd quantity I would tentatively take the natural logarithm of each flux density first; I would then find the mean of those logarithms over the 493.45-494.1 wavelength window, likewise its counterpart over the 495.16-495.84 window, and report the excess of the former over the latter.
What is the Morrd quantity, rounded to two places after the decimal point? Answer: -0.12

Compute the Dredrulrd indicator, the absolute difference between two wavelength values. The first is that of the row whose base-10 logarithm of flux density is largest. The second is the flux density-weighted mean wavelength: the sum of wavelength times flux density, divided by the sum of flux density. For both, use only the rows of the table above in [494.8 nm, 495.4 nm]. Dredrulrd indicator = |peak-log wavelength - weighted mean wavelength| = 0.10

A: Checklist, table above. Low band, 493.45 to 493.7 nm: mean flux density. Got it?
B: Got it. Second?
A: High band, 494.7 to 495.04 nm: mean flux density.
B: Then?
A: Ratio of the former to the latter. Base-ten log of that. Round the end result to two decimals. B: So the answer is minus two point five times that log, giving 0.02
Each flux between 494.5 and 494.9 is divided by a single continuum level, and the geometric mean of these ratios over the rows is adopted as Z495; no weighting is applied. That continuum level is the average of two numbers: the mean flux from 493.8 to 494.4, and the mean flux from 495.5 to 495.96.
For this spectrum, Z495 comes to 0.94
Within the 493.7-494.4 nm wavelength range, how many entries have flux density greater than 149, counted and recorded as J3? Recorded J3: 1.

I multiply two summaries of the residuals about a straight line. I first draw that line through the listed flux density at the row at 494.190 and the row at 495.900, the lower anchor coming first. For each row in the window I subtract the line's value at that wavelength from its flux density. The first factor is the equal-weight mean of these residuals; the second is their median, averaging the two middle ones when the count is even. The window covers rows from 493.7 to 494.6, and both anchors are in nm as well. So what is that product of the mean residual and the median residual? 6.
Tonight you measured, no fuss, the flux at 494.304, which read 148.8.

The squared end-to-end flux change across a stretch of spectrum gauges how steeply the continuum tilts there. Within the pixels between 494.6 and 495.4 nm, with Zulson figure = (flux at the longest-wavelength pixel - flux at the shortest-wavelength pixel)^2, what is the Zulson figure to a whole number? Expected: 21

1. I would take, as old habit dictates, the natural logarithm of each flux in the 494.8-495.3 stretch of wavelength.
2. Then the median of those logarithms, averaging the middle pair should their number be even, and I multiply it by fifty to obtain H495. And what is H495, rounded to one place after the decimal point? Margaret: 250.5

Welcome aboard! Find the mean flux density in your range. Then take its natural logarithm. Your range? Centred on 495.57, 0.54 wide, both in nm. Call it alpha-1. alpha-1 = 5.02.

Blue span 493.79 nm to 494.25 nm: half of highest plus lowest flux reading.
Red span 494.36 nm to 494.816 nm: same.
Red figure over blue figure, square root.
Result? 1.01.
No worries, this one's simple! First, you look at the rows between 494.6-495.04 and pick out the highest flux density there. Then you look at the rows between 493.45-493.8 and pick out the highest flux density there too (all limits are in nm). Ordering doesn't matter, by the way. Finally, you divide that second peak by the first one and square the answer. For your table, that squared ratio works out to 0.90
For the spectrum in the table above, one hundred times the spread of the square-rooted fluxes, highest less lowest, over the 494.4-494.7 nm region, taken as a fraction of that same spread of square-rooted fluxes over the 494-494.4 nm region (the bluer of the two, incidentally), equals 82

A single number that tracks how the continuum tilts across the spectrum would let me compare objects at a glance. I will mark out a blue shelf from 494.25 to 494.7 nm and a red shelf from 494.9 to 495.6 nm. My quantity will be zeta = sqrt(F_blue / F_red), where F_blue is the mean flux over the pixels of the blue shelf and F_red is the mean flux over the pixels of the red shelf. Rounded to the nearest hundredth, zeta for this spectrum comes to 0.95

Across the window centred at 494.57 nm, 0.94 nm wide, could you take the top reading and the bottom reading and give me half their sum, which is 139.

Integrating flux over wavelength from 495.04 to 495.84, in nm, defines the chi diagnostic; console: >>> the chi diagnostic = 123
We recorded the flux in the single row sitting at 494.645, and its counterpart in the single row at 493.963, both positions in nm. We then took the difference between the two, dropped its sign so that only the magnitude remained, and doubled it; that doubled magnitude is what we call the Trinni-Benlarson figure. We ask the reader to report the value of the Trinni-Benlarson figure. 29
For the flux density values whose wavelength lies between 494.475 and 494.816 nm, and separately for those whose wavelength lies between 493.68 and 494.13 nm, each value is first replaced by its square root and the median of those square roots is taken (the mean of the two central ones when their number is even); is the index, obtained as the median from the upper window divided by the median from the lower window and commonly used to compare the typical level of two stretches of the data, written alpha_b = 1.02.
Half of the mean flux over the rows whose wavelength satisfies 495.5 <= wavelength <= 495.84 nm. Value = 80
